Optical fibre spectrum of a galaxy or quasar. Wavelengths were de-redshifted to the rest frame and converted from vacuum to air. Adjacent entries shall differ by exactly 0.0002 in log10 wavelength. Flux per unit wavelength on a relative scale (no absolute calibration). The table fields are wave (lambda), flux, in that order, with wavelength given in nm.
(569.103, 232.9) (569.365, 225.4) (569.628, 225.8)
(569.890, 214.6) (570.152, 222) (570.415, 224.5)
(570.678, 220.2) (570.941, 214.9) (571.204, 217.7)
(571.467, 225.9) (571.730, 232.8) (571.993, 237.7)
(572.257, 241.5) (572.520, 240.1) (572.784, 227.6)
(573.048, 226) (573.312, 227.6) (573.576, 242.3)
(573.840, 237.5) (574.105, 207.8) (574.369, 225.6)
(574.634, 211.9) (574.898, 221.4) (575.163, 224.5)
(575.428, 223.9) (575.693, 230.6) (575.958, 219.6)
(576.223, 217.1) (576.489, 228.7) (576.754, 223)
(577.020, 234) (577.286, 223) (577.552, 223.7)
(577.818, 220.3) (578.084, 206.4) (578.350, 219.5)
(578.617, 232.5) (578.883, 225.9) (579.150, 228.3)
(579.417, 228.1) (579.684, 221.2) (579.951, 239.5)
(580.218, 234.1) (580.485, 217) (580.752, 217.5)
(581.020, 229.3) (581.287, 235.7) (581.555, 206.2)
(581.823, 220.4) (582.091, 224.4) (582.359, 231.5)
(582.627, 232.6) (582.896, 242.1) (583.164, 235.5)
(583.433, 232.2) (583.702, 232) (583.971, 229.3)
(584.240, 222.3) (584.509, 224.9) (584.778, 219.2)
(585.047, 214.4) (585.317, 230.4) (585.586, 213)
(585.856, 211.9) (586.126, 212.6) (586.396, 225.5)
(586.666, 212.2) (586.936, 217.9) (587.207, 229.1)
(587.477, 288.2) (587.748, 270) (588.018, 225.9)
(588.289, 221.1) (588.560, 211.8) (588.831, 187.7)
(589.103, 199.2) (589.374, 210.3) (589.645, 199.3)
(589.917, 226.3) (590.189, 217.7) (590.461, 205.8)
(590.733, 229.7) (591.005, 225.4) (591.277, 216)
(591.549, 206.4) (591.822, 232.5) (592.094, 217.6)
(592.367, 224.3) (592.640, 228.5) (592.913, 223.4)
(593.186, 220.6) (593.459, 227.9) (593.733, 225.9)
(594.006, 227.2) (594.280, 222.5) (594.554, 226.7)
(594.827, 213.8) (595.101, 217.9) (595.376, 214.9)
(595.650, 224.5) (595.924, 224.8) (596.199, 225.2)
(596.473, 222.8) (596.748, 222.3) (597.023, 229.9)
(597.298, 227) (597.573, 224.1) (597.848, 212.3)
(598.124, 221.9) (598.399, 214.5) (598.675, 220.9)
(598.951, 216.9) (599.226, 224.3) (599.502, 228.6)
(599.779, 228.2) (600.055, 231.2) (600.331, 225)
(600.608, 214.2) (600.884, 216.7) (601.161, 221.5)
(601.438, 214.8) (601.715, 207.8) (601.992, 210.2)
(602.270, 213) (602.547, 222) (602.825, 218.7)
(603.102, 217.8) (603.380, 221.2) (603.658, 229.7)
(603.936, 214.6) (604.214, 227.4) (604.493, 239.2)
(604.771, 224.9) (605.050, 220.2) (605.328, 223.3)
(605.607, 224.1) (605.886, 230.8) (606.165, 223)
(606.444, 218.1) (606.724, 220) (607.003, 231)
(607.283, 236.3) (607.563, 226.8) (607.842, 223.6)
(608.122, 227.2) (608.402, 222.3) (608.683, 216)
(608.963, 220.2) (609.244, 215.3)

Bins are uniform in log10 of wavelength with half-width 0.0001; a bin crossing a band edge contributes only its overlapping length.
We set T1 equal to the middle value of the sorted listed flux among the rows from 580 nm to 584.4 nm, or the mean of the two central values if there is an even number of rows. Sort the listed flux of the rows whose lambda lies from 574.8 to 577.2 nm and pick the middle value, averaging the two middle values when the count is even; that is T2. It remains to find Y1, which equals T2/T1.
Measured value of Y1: 0.97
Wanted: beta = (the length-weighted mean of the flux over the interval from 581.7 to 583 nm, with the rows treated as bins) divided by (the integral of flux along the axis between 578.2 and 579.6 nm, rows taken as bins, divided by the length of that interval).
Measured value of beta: 1.02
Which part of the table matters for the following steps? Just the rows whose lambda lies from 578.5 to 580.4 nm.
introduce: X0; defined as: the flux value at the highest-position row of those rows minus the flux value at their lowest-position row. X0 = 2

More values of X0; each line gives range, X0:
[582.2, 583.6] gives 1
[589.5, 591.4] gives 17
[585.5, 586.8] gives -1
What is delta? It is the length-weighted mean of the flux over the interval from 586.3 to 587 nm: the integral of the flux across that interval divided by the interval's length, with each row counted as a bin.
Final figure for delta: 218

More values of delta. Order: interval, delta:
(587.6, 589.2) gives 220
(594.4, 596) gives 220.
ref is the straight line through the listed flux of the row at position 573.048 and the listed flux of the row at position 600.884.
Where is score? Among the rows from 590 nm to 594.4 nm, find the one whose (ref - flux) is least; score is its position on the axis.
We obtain 591.822 nm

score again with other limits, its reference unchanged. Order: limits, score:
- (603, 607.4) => 604.493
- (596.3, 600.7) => 600.055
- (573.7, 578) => 573.840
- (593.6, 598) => 597.023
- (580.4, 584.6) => 582.896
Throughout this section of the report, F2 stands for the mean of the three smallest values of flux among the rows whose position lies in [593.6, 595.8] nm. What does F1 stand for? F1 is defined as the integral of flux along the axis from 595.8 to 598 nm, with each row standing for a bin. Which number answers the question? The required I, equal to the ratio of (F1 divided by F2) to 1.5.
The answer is 1.52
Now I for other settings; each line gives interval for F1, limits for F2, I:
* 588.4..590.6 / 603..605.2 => 1.40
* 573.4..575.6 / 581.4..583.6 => 1.52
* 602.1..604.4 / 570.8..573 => 1.54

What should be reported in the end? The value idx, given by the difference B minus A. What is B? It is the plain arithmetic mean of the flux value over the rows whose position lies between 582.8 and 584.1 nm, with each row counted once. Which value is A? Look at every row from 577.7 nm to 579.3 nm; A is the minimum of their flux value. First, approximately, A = 206.4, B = 234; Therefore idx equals 28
